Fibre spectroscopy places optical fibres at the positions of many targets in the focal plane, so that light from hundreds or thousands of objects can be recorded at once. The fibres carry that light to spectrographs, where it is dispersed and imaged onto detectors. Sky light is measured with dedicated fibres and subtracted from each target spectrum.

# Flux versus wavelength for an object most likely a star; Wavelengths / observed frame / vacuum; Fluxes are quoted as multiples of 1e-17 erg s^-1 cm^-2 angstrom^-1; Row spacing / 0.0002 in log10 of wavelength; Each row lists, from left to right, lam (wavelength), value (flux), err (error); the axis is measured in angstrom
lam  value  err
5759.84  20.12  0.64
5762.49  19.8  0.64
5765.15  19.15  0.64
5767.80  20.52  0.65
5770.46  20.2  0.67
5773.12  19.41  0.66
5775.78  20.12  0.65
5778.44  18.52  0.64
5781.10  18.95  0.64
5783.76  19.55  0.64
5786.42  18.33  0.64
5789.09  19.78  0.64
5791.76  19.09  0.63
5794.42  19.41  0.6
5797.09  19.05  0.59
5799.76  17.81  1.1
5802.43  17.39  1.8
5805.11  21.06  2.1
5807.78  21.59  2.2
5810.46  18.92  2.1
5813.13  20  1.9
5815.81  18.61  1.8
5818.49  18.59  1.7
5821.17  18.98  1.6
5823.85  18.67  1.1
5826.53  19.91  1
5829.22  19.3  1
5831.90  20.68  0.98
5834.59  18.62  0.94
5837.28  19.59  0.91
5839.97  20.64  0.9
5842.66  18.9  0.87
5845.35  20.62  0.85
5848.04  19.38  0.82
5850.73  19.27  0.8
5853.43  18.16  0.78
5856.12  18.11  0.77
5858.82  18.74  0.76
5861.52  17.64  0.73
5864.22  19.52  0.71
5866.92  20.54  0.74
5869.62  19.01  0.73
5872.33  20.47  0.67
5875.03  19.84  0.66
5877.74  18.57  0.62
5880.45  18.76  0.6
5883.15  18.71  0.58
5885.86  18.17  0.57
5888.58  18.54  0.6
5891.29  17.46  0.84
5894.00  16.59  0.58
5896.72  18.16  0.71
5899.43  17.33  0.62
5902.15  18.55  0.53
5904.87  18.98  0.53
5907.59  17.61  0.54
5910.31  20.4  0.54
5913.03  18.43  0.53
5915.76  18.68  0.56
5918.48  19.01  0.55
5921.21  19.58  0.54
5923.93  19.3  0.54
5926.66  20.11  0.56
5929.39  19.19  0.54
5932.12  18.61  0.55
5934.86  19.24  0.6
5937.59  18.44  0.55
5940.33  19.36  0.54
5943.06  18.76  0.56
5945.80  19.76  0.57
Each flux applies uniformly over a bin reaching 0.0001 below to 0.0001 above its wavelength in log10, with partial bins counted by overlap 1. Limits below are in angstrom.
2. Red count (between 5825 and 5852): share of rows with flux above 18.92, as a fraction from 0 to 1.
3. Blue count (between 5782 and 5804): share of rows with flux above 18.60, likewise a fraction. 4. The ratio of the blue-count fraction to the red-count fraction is 0.78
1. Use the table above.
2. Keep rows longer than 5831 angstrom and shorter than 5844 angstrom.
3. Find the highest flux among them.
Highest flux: 20.68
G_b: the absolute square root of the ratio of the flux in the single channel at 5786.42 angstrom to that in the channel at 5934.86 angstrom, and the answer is 0.98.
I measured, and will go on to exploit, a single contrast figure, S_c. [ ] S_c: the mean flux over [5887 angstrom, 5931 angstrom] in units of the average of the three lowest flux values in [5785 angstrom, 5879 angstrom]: 1.06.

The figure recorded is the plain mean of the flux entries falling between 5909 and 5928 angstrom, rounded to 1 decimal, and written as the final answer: 19.4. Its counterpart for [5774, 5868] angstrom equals 19.3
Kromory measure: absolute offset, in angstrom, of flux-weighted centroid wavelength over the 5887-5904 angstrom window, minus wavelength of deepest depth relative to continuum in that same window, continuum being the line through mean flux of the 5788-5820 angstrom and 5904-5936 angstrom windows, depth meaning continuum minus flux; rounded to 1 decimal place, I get 1.4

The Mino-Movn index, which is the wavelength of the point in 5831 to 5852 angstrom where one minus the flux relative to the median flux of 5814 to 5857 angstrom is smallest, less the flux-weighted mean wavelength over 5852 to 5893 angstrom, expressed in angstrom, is -40.4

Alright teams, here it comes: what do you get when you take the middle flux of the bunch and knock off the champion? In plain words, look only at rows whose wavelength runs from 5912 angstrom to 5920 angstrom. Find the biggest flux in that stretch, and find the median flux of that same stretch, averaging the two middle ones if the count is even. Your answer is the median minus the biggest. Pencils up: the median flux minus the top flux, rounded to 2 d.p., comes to -0.33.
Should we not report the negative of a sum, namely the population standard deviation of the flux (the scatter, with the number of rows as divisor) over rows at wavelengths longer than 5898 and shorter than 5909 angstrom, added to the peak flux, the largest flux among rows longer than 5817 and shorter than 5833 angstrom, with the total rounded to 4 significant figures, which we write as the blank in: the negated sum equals -21.35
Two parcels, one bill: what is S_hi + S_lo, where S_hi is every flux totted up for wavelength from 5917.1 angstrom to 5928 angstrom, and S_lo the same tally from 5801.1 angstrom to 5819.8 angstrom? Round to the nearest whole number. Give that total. 214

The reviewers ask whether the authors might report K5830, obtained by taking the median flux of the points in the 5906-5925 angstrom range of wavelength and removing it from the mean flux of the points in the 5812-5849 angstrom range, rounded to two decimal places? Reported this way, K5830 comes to 0.45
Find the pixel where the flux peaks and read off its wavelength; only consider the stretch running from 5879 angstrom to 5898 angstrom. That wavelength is 5880.45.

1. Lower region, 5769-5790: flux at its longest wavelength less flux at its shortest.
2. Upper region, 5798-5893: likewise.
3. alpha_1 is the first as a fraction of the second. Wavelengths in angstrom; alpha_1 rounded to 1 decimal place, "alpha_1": 1.2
